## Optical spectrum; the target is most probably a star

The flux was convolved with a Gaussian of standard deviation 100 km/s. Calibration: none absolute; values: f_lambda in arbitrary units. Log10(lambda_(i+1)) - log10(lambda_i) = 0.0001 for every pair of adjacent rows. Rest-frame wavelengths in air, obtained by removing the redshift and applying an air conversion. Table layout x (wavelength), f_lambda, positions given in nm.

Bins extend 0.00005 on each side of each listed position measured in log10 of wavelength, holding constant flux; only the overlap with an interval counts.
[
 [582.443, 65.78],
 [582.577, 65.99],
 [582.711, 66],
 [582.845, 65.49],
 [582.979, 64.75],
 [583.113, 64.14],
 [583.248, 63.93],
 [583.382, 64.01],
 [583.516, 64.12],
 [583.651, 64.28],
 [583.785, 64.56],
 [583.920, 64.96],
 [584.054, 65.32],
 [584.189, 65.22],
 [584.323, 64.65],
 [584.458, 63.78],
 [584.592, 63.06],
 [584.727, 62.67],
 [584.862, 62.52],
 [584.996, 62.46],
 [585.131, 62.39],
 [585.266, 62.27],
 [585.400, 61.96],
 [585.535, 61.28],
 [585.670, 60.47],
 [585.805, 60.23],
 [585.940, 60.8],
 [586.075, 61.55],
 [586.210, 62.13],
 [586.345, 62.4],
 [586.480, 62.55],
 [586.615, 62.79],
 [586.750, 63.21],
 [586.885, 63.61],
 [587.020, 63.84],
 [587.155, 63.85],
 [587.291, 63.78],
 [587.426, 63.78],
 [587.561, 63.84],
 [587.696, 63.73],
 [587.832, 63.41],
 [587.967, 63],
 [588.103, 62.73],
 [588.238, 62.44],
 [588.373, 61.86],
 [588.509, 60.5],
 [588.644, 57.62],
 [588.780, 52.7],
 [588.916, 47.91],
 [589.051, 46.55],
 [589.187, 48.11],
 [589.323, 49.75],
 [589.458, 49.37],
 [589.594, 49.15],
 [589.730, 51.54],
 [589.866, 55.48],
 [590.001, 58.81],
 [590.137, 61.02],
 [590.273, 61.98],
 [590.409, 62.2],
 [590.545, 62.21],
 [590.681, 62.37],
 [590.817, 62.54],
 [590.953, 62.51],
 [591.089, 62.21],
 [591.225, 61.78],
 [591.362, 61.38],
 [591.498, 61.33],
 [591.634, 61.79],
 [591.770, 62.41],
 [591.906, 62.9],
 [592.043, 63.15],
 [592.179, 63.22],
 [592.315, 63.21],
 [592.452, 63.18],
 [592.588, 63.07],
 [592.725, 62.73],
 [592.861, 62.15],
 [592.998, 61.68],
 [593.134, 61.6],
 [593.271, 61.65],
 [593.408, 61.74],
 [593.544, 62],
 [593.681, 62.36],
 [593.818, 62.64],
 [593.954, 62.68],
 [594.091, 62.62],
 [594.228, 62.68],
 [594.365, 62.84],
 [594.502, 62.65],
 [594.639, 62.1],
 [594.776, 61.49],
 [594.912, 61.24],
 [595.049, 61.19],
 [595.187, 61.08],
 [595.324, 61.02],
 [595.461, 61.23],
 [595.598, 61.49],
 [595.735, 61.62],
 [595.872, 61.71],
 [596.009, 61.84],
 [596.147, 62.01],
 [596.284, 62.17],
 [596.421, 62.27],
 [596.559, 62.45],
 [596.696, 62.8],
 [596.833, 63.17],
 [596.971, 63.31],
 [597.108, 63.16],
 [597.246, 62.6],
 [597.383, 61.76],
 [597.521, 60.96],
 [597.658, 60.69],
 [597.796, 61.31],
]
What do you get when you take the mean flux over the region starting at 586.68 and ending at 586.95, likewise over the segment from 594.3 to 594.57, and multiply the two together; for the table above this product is 3979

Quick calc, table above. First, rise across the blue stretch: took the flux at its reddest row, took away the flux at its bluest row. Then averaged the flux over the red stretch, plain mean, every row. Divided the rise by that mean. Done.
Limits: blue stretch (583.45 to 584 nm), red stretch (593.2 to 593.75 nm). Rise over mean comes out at 0.014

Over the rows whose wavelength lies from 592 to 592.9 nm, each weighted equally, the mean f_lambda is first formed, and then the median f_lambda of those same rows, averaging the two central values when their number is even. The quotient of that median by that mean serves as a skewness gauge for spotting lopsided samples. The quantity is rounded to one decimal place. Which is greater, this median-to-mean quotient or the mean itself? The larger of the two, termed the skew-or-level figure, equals 63.0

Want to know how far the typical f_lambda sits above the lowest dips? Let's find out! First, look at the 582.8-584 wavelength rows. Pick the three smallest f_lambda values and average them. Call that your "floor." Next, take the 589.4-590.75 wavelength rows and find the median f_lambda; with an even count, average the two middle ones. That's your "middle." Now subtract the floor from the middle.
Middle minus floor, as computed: -4.1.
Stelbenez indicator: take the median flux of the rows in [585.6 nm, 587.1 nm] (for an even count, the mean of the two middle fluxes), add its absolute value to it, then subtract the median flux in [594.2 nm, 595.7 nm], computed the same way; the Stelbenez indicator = 63.3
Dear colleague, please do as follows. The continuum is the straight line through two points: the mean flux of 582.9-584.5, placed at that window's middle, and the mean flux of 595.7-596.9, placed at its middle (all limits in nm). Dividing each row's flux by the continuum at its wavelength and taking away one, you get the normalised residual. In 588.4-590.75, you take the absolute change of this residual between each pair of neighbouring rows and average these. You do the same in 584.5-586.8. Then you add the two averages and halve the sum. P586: 0.018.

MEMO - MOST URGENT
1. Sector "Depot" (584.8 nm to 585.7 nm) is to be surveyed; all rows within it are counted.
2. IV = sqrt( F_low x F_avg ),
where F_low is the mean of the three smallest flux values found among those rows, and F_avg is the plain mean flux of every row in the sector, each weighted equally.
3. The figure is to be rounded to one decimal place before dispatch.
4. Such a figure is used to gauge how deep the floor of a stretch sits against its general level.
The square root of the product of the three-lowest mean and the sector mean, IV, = 61.6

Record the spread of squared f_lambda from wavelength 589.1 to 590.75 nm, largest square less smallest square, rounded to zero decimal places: 1575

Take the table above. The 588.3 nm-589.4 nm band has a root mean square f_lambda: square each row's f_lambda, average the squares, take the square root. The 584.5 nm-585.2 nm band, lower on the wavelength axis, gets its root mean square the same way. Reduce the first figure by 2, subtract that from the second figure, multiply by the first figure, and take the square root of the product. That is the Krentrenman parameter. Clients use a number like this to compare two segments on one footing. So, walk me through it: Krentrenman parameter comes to 24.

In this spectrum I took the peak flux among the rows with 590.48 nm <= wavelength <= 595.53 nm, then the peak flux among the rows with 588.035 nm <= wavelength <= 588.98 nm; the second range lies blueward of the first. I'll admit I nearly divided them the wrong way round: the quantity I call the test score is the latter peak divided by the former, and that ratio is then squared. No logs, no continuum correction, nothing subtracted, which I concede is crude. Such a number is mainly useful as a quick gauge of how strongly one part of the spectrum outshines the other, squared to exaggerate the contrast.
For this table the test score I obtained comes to 0.98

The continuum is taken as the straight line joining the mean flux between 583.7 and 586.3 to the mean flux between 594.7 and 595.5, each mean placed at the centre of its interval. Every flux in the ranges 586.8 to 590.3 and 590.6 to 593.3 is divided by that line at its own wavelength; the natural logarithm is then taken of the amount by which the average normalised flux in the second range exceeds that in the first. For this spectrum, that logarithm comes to -2.6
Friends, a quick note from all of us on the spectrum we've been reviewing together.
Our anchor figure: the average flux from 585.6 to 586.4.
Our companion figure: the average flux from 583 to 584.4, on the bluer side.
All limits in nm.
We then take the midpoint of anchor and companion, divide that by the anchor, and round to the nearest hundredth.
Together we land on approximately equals 1.03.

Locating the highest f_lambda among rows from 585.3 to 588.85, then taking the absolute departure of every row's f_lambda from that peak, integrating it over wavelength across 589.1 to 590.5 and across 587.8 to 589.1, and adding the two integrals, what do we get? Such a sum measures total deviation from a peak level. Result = 20.5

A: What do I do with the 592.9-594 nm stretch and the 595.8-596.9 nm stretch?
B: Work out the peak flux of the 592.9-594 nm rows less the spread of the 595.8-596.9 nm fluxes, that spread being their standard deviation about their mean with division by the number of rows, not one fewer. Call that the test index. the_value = 62.2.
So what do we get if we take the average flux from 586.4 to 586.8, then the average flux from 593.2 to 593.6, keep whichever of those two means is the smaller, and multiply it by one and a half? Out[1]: 93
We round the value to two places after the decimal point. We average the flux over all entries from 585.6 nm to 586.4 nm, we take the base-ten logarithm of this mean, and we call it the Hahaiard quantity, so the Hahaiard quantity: 1.79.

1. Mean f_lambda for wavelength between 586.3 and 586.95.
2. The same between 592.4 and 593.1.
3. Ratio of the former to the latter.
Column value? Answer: 1.01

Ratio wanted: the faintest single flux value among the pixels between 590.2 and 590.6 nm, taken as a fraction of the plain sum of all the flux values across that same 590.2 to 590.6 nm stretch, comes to 0.333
